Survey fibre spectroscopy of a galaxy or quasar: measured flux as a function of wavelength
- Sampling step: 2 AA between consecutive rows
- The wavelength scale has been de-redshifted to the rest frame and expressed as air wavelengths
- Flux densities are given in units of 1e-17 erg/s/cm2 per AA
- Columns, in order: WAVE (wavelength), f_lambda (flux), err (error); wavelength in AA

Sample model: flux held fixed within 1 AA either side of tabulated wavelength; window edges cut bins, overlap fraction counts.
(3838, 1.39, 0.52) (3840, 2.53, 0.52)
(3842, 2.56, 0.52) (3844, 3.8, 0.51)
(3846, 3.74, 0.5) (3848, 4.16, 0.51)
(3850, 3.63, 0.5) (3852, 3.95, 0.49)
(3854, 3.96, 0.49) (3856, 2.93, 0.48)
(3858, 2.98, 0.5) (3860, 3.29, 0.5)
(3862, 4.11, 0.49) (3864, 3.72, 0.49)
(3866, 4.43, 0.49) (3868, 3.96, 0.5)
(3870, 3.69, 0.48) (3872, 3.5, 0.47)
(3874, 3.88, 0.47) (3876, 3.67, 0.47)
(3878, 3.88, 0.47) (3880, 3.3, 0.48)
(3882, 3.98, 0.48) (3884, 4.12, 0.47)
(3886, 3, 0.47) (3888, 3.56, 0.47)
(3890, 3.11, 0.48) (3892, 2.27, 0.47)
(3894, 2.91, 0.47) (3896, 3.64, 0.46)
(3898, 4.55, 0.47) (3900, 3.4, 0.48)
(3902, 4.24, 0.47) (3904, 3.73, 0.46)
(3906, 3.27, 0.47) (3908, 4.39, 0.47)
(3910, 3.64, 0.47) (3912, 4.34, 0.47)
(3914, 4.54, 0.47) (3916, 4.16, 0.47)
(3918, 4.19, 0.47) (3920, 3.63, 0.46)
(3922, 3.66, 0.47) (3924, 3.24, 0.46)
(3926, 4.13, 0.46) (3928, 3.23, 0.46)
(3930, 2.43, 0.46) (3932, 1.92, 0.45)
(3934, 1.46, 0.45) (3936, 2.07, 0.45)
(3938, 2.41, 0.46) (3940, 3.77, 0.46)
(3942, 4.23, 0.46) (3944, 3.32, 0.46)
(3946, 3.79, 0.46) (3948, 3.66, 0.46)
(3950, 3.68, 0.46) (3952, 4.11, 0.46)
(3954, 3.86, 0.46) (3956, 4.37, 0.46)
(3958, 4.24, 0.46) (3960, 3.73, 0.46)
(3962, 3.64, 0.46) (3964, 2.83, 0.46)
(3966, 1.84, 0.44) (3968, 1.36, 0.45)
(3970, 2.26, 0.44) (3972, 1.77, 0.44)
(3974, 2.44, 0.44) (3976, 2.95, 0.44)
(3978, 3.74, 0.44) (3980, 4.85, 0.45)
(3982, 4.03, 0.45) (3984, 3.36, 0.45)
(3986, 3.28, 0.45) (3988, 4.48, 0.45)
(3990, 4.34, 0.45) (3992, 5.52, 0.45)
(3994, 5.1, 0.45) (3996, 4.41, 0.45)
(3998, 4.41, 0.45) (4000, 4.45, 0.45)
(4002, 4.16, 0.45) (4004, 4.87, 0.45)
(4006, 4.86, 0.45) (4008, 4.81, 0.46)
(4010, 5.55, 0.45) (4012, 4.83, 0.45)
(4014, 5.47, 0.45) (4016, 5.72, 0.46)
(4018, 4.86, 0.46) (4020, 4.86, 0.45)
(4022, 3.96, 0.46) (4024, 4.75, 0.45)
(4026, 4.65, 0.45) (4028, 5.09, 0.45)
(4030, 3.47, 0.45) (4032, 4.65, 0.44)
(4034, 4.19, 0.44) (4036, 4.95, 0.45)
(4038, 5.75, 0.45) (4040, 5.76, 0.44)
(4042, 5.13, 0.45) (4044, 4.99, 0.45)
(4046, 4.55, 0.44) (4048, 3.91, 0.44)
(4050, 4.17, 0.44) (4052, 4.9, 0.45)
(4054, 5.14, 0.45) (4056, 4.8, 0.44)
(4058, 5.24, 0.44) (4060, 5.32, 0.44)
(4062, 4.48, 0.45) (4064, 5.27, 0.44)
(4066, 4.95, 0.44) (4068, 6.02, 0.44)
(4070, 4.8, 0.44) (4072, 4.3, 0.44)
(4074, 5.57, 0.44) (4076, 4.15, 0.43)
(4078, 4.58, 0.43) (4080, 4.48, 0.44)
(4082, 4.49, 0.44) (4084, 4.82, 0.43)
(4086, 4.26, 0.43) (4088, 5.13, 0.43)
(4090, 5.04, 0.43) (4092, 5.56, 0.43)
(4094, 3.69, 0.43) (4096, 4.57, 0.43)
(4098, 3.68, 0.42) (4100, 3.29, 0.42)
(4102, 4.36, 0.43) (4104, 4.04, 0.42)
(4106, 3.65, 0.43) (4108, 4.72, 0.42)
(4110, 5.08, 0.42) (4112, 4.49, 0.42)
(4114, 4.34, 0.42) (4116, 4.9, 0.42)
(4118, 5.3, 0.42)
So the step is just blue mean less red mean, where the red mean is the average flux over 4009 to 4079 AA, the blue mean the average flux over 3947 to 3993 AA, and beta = -1.39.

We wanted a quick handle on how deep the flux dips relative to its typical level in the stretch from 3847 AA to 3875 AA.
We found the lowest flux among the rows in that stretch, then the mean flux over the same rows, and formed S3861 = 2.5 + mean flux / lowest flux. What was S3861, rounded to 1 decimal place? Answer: 3.8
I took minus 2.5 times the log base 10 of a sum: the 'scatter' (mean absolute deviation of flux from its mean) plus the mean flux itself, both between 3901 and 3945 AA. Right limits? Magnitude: -1.55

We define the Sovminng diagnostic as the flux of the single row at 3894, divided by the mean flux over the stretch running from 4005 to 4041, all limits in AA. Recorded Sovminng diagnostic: 0.59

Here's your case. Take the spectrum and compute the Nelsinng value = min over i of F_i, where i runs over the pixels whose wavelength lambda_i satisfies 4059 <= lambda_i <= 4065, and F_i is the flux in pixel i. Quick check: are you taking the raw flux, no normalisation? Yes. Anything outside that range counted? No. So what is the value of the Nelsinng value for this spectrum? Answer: 4.48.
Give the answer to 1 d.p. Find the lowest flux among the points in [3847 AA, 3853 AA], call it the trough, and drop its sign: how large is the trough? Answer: 3.6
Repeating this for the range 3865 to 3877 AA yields 3.5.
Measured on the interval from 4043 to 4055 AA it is 3.9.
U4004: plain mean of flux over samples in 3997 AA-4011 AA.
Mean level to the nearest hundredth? 4.73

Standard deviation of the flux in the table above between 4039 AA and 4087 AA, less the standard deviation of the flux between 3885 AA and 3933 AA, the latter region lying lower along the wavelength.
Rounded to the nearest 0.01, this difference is -0.18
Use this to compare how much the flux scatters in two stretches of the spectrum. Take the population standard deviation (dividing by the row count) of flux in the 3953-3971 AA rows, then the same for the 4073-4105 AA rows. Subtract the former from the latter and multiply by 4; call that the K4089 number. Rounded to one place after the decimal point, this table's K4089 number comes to -1.6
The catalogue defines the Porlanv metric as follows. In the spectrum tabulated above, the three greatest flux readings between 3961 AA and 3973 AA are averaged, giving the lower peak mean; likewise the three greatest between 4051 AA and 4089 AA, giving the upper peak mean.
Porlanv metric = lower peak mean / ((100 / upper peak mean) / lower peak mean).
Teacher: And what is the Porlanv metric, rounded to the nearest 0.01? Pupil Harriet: 0.48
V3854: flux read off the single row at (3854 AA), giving 3.96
